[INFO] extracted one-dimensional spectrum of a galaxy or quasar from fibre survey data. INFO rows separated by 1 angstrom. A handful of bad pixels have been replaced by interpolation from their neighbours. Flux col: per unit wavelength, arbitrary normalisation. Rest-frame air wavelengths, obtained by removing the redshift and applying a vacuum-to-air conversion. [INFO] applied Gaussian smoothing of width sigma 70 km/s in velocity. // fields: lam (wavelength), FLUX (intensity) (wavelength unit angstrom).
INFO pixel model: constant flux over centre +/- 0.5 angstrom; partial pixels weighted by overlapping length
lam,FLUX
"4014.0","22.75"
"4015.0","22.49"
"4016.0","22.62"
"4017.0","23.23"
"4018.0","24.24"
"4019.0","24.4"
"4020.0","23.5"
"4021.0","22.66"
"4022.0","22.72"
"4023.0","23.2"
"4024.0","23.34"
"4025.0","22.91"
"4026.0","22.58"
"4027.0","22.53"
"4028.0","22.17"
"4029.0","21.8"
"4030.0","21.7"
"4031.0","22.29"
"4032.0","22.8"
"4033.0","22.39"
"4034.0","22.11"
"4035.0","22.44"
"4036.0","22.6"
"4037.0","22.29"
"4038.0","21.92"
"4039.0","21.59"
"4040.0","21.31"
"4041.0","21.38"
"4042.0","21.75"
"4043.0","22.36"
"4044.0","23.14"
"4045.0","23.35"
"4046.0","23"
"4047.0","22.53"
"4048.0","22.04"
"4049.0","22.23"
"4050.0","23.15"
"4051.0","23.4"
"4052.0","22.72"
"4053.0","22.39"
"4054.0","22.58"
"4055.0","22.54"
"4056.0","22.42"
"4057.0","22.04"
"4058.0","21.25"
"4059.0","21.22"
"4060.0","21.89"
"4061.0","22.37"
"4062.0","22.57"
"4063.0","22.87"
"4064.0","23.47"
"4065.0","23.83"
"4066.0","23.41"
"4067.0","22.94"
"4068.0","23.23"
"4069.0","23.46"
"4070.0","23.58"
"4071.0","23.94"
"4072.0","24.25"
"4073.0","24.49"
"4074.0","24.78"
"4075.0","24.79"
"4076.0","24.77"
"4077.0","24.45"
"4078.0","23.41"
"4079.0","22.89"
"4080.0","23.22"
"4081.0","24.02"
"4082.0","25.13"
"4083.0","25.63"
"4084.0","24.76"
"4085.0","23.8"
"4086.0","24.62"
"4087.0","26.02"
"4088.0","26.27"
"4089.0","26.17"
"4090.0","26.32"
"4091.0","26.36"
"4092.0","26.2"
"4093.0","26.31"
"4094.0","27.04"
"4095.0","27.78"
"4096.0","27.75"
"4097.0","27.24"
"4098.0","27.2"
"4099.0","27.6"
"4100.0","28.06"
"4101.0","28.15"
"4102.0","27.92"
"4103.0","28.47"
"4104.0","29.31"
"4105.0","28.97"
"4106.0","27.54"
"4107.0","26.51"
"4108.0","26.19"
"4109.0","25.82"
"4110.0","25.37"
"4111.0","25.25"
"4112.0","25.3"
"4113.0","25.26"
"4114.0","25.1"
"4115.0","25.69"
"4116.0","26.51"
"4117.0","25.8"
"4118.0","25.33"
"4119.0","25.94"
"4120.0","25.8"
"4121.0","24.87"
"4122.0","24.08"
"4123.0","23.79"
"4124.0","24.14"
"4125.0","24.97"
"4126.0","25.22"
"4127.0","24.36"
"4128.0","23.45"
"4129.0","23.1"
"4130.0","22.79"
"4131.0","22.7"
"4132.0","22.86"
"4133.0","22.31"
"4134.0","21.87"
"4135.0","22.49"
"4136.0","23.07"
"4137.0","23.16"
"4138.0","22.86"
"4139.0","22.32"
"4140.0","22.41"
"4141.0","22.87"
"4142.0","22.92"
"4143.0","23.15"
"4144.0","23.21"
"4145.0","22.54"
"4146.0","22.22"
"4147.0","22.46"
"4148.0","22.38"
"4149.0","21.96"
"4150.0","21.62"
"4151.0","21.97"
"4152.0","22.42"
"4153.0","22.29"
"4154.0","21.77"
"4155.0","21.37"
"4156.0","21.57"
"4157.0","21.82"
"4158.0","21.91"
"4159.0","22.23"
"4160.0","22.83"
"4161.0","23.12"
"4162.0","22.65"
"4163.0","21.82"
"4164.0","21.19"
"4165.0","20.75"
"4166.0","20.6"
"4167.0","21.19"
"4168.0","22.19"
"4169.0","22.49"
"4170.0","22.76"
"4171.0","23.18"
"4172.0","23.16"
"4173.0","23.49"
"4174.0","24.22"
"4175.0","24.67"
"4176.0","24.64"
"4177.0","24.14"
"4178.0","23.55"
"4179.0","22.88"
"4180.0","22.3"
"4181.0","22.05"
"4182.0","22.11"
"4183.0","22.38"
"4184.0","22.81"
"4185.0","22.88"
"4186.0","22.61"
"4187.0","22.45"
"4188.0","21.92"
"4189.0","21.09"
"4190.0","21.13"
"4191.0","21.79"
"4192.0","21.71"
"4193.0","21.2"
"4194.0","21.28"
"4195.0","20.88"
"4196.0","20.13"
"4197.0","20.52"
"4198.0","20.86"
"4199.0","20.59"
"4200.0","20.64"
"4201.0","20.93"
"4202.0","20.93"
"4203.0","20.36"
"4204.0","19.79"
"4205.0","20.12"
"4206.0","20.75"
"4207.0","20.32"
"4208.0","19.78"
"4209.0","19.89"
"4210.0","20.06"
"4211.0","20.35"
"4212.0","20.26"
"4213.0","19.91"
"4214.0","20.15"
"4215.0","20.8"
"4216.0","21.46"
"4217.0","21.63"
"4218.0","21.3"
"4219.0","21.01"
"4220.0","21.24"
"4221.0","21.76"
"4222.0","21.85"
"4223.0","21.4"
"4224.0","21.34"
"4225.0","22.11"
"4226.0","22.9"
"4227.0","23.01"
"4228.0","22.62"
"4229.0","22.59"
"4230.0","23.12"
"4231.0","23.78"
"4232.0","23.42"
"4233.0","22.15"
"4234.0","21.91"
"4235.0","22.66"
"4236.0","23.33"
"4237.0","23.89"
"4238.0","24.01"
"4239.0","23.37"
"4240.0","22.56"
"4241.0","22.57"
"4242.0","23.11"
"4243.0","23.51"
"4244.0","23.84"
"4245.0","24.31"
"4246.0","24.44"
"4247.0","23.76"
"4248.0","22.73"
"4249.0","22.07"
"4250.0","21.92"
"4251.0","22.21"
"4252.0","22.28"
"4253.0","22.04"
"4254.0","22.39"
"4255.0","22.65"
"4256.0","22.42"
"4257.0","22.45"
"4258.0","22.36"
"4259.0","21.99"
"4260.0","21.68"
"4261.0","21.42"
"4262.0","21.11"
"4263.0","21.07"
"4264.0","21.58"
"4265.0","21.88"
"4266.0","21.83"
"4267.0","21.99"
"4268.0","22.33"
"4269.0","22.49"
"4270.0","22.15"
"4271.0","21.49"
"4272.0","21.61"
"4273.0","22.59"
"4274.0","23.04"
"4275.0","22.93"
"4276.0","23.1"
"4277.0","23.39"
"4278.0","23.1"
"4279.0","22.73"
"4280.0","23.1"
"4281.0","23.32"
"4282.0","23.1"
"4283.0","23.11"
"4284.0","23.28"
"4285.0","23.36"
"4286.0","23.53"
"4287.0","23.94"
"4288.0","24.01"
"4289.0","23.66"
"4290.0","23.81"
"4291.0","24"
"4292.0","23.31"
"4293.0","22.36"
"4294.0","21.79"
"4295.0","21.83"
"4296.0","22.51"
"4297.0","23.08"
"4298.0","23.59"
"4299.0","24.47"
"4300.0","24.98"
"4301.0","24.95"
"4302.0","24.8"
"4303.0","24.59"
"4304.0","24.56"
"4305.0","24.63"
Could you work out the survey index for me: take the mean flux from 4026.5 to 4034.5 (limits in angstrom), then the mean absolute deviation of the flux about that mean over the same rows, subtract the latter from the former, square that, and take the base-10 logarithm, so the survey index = 2.68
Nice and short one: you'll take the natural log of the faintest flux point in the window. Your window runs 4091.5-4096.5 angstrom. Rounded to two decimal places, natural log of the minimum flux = 3.27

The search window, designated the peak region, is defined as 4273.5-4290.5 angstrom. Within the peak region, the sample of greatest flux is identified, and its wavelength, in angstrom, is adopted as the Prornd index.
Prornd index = 4288.0 angstrom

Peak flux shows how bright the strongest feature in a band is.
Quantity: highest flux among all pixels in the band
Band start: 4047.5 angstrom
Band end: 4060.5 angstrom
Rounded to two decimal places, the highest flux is 23.40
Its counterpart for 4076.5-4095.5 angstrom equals 27.78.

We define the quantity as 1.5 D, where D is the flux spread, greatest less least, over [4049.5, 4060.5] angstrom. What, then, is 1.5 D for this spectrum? 3.3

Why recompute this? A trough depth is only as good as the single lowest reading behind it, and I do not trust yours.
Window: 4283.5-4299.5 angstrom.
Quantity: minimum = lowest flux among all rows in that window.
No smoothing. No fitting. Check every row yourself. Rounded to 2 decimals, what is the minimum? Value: 21.79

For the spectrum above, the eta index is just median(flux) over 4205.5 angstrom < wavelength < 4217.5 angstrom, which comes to 20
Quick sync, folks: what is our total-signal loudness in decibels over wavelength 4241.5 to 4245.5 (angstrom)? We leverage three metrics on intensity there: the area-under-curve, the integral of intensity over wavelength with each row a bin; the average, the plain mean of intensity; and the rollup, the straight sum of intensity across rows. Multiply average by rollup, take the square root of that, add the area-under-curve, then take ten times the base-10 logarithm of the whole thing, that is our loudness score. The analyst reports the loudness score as 21.5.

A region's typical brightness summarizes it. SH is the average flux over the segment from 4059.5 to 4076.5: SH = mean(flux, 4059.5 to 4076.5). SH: 23.6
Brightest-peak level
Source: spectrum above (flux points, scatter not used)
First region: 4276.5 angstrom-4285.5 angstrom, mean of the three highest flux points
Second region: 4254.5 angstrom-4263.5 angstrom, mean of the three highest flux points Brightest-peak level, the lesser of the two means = 22.5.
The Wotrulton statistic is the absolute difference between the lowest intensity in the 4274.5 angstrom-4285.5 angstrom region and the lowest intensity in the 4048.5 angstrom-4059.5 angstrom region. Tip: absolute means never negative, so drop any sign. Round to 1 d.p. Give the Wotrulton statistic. 1.5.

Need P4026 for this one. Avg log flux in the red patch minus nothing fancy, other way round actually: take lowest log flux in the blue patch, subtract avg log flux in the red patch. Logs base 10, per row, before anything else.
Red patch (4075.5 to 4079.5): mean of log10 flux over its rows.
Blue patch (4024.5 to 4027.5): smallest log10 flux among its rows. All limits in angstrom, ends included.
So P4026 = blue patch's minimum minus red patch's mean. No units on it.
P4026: -0.03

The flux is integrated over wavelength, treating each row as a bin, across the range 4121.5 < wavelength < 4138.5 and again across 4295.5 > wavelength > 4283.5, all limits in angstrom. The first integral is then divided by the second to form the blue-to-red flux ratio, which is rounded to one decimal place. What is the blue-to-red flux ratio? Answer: 1.4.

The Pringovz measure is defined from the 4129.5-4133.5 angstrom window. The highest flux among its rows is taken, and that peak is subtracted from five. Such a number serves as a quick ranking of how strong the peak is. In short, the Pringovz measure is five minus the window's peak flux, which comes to -17.9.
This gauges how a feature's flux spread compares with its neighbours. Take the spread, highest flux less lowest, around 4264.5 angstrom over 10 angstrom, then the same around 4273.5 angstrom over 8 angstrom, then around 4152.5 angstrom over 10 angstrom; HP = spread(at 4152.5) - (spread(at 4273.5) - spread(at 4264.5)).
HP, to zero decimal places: 1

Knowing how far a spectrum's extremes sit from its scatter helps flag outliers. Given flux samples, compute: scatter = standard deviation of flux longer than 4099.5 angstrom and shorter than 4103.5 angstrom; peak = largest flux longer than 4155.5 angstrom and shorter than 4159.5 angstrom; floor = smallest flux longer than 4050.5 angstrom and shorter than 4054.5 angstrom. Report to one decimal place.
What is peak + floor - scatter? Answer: 44.4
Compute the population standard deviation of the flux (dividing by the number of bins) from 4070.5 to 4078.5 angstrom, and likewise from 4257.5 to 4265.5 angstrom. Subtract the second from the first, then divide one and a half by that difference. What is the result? 36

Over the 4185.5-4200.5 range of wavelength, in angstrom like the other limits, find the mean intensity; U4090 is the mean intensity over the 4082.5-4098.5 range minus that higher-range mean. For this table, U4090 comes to 5.0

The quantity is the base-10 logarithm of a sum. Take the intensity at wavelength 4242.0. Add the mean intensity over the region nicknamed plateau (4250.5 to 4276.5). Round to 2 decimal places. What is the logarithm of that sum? 1.66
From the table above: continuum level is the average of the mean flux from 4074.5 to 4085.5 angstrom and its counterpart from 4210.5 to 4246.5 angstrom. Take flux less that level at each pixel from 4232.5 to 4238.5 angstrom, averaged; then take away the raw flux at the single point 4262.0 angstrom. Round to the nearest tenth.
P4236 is -21.4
